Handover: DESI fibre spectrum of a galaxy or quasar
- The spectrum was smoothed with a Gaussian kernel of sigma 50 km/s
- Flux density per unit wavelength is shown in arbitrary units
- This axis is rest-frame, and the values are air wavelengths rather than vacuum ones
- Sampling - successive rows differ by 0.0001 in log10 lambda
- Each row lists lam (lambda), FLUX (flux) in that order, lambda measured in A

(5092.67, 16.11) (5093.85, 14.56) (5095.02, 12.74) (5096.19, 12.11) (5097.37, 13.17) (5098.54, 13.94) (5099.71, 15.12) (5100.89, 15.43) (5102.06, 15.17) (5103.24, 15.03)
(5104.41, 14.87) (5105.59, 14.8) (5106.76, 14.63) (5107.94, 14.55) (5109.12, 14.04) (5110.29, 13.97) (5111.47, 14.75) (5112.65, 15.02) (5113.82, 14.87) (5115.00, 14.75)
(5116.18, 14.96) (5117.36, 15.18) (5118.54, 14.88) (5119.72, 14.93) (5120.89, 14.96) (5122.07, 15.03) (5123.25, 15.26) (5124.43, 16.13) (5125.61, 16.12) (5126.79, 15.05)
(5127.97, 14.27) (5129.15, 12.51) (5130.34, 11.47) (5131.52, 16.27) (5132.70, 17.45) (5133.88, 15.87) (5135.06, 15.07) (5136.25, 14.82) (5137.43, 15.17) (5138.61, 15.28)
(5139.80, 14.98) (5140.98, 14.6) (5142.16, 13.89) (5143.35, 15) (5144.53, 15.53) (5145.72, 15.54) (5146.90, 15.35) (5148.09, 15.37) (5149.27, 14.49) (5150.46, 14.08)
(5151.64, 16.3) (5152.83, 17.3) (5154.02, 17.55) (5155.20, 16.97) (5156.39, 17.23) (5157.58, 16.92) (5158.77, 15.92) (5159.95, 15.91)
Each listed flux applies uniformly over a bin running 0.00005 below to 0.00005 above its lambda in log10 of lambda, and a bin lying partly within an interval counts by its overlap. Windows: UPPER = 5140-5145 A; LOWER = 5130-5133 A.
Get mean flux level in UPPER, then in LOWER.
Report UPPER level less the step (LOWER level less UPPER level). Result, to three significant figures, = 14.4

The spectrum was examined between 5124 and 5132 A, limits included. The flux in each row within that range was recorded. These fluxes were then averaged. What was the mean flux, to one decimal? 14.5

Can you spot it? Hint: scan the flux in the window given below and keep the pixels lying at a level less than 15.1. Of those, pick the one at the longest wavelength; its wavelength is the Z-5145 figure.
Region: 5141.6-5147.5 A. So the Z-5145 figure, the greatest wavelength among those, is 5143.35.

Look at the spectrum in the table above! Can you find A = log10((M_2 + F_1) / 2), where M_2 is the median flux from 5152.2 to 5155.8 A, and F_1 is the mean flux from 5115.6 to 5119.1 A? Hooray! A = 1.21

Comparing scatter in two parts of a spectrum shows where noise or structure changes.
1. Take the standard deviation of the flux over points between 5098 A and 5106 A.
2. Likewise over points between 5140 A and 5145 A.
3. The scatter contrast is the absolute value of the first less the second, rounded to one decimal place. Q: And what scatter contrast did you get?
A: 0.2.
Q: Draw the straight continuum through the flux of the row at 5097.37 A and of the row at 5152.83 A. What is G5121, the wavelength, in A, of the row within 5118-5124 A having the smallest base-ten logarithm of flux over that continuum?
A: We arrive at 5122.07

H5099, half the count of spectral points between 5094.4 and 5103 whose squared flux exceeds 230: 1.00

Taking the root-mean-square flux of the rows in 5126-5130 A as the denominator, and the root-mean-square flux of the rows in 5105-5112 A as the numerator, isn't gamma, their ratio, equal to 1.03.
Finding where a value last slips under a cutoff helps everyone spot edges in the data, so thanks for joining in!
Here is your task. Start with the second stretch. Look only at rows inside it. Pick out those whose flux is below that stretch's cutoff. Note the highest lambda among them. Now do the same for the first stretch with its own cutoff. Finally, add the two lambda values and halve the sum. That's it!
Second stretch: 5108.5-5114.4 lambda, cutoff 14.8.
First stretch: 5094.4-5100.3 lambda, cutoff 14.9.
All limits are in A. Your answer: 5105.0 A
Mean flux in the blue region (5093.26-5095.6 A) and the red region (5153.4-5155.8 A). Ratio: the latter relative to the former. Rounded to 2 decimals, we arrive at 1.26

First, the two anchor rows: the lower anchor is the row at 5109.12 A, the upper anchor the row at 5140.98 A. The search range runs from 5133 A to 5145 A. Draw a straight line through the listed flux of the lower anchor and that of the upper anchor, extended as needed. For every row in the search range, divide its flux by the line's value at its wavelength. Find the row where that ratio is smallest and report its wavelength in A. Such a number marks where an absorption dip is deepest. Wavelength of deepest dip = 5142.16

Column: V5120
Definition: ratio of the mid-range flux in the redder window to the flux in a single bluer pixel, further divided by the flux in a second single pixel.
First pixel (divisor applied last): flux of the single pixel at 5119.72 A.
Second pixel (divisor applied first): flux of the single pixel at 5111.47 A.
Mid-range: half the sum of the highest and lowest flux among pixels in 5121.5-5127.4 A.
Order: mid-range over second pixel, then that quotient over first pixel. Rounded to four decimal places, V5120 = 0.0707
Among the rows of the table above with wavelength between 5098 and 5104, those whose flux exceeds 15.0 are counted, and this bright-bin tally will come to 4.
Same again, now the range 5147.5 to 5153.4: 3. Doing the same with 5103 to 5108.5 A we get 1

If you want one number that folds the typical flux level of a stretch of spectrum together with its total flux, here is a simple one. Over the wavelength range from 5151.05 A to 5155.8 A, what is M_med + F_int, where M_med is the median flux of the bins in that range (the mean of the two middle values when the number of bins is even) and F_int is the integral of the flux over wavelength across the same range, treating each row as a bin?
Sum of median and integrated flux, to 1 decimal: 98.0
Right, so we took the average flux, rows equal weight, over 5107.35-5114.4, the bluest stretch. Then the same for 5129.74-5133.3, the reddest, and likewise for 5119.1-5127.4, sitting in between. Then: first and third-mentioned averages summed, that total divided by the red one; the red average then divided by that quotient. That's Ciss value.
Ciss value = 7.6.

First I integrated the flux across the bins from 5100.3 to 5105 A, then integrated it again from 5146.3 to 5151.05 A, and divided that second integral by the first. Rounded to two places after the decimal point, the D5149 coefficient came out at 0.99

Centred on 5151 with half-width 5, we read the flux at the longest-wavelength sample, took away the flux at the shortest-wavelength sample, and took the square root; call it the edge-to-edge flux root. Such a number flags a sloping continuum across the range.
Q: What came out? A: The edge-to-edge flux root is 1.3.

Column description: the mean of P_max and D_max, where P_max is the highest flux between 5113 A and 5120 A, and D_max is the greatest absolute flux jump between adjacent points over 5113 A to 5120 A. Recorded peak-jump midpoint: 7.7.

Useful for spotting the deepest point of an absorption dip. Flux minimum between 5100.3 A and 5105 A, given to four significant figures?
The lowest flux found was 14.87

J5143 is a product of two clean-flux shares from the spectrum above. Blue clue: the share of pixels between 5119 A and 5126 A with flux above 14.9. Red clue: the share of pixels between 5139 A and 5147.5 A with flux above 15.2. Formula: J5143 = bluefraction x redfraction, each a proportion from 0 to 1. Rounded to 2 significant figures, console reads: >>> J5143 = 0.43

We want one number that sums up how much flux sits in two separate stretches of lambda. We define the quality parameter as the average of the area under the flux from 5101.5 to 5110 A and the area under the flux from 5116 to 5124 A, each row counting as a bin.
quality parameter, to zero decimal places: 123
